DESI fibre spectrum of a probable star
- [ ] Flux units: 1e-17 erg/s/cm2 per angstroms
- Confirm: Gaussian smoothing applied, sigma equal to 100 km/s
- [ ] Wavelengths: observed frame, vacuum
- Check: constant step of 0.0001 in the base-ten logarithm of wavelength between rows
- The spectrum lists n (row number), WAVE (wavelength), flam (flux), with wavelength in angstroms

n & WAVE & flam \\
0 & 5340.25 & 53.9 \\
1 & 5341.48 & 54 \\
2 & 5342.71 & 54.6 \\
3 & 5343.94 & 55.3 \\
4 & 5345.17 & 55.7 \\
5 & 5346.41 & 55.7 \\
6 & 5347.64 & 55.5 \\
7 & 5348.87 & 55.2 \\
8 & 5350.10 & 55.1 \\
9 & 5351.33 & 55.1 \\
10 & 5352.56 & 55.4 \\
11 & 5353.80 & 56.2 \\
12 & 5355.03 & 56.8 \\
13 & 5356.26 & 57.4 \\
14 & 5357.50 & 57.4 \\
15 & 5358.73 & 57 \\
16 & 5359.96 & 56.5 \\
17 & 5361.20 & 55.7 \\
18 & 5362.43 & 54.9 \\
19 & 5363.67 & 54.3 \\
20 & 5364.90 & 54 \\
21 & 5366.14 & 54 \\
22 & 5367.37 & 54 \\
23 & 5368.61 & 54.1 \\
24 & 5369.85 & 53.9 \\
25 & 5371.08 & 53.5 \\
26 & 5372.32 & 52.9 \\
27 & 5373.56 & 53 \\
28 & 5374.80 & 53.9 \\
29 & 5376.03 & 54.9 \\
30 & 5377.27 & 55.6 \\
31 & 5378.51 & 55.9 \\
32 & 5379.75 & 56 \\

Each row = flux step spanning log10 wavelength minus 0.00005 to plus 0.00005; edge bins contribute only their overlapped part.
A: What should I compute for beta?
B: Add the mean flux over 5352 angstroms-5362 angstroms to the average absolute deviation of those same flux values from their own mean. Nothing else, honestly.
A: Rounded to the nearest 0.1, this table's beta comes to 57.1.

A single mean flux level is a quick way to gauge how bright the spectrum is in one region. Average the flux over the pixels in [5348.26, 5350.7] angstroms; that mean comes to 55.2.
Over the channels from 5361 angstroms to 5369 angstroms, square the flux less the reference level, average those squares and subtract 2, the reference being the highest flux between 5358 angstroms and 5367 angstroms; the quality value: 5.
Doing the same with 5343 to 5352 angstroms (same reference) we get 1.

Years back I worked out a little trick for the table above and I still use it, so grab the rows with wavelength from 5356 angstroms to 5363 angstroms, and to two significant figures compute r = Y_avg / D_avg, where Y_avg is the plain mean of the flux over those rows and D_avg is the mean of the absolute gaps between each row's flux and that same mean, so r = 72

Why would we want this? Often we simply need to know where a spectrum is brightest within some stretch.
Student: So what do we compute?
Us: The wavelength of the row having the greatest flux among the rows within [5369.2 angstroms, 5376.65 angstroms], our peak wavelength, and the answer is 5376.03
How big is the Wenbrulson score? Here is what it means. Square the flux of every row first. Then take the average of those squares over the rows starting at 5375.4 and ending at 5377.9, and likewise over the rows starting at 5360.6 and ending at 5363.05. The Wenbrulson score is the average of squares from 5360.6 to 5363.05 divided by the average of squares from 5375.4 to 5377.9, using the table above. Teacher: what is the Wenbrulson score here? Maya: 1.00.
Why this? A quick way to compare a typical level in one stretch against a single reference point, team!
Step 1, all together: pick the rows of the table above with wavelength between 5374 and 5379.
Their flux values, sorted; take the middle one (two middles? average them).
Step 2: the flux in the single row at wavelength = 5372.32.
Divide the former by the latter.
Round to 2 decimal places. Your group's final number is 1.04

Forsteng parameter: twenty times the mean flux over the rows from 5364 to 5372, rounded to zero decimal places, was 1078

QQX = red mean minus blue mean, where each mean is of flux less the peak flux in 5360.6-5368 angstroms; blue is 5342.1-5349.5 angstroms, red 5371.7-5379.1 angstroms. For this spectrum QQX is -1.0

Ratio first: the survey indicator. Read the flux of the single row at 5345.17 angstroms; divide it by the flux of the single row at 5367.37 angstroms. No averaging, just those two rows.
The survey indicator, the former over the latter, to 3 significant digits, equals 1.03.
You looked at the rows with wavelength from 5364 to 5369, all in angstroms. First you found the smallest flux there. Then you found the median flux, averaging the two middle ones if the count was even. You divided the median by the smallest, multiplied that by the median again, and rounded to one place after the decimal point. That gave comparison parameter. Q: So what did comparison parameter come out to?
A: 54.0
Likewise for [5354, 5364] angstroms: 59.1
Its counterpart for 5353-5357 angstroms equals 57.4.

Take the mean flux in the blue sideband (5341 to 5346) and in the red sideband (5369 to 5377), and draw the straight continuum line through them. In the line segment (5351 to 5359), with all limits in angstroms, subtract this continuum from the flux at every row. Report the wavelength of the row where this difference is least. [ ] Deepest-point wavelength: 5351.33 angstroms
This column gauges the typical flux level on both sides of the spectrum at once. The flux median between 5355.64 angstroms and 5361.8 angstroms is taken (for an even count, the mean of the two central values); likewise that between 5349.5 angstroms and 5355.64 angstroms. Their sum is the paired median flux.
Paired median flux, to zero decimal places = 112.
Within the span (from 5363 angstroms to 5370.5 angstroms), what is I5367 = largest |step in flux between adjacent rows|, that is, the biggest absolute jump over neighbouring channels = 0.30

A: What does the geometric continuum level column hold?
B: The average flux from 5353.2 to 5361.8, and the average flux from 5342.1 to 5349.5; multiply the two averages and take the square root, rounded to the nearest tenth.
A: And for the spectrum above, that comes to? 56.0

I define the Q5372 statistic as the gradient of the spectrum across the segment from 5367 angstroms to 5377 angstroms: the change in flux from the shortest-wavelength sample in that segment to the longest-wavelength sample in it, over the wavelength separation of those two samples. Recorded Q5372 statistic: 0.1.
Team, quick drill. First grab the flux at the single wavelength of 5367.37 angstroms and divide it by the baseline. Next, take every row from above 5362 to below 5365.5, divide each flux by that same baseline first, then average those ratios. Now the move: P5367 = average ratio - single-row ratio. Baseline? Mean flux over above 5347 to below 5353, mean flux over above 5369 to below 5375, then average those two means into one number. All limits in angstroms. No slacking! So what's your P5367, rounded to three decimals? 0.007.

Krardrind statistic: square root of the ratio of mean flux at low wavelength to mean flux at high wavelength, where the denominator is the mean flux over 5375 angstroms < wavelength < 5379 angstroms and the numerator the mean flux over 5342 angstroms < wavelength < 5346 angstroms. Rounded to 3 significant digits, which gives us 0.998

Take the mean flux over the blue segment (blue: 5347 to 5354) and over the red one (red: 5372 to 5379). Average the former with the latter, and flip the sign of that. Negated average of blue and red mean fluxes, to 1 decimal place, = -54.9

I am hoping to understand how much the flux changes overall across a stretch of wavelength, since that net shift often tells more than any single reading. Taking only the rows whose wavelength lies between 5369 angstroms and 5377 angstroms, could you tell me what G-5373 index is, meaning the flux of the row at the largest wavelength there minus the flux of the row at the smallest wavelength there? 1.0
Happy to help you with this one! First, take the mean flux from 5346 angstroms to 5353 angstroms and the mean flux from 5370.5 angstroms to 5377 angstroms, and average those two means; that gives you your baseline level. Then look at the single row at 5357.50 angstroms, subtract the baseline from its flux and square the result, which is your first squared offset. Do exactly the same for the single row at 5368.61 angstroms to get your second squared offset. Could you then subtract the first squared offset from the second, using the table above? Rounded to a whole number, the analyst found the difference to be -8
